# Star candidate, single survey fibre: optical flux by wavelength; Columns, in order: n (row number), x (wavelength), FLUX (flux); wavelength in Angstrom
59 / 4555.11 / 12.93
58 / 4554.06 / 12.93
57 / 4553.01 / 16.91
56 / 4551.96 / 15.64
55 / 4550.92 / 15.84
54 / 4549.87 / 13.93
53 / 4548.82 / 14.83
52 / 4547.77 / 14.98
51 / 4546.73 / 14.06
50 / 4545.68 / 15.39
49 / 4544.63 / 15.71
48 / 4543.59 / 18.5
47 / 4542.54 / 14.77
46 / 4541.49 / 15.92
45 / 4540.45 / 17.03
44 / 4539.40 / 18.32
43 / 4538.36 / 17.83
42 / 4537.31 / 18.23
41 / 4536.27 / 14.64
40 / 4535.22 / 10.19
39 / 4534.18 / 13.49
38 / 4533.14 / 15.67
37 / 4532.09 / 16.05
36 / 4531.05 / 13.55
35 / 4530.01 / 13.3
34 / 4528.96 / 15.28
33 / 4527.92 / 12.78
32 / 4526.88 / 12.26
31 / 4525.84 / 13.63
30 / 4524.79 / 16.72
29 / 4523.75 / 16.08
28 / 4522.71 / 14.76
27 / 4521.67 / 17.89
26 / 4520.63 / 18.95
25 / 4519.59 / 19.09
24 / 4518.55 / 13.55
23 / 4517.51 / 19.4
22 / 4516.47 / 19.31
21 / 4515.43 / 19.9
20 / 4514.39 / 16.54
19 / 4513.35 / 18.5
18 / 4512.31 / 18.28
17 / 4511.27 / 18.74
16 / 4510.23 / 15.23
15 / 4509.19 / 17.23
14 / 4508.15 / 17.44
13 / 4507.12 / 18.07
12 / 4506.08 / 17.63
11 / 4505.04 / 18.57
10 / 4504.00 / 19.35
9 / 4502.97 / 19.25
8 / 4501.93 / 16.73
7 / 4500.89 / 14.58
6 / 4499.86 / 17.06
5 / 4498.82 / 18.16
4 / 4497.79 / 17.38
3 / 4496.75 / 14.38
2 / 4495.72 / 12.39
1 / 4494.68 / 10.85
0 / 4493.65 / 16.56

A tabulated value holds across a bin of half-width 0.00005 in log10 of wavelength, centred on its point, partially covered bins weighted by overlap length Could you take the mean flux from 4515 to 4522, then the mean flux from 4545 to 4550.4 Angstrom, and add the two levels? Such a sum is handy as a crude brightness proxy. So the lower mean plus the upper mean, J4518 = 32.9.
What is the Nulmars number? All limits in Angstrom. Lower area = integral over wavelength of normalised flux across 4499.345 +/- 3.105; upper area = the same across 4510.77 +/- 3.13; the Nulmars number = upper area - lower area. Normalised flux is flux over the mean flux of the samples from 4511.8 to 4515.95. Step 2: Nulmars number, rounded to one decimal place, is 0.4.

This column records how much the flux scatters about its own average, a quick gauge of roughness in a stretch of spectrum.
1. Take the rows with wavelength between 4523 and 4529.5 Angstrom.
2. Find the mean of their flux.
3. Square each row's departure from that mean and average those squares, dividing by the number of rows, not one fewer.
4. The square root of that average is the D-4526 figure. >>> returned 1.67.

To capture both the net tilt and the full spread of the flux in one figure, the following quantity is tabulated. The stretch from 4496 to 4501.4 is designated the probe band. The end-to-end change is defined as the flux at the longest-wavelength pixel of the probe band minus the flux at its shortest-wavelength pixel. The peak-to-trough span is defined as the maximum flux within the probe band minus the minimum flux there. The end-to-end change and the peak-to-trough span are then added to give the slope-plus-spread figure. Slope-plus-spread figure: 4.0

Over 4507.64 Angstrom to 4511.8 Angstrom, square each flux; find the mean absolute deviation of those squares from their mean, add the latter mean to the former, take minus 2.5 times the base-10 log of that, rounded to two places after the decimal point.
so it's -6.29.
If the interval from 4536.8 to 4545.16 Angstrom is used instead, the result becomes -6.30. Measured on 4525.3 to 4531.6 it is -5.76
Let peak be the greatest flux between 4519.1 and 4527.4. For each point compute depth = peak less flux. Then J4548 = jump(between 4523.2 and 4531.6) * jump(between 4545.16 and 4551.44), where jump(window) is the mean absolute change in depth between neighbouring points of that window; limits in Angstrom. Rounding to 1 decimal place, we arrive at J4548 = 1.5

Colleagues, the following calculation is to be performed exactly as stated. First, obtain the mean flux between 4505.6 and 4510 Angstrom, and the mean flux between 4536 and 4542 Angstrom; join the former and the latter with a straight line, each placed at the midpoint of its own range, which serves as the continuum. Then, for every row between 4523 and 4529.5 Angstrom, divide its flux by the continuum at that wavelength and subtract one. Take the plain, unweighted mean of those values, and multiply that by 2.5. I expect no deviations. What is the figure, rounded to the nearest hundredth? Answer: -0.40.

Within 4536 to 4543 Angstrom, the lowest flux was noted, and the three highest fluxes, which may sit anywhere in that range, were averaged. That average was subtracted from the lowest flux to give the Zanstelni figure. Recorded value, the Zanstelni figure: -3.5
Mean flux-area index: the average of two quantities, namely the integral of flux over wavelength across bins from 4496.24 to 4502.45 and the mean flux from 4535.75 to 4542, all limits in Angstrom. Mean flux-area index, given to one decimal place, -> 59.4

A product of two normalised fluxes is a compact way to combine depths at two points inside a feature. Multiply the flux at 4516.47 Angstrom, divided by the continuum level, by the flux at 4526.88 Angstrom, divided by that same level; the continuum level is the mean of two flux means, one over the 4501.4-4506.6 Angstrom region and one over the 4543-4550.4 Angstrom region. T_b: 0.8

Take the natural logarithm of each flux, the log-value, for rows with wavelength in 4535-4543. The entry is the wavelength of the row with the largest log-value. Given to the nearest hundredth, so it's 4539.40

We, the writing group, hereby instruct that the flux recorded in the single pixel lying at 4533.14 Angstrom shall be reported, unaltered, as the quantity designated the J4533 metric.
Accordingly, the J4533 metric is 15.67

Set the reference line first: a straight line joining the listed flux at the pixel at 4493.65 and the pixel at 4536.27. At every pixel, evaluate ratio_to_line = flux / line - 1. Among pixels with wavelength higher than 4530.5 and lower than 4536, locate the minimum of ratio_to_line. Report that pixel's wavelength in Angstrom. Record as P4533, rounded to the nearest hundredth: 4535.22 Angstrom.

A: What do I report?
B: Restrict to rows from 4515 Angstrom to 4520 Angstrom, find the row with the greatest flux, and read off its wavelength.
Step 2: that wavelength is 4515.43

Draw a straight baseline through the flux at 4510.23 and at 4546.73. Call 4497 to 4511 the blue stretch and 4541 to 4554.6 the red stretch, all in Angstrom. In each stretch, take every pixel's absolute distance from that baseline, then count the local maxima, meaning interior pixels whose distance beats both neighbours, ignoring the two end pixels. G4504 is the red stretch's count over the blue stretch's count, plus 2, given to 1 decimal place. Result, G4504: 3.3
